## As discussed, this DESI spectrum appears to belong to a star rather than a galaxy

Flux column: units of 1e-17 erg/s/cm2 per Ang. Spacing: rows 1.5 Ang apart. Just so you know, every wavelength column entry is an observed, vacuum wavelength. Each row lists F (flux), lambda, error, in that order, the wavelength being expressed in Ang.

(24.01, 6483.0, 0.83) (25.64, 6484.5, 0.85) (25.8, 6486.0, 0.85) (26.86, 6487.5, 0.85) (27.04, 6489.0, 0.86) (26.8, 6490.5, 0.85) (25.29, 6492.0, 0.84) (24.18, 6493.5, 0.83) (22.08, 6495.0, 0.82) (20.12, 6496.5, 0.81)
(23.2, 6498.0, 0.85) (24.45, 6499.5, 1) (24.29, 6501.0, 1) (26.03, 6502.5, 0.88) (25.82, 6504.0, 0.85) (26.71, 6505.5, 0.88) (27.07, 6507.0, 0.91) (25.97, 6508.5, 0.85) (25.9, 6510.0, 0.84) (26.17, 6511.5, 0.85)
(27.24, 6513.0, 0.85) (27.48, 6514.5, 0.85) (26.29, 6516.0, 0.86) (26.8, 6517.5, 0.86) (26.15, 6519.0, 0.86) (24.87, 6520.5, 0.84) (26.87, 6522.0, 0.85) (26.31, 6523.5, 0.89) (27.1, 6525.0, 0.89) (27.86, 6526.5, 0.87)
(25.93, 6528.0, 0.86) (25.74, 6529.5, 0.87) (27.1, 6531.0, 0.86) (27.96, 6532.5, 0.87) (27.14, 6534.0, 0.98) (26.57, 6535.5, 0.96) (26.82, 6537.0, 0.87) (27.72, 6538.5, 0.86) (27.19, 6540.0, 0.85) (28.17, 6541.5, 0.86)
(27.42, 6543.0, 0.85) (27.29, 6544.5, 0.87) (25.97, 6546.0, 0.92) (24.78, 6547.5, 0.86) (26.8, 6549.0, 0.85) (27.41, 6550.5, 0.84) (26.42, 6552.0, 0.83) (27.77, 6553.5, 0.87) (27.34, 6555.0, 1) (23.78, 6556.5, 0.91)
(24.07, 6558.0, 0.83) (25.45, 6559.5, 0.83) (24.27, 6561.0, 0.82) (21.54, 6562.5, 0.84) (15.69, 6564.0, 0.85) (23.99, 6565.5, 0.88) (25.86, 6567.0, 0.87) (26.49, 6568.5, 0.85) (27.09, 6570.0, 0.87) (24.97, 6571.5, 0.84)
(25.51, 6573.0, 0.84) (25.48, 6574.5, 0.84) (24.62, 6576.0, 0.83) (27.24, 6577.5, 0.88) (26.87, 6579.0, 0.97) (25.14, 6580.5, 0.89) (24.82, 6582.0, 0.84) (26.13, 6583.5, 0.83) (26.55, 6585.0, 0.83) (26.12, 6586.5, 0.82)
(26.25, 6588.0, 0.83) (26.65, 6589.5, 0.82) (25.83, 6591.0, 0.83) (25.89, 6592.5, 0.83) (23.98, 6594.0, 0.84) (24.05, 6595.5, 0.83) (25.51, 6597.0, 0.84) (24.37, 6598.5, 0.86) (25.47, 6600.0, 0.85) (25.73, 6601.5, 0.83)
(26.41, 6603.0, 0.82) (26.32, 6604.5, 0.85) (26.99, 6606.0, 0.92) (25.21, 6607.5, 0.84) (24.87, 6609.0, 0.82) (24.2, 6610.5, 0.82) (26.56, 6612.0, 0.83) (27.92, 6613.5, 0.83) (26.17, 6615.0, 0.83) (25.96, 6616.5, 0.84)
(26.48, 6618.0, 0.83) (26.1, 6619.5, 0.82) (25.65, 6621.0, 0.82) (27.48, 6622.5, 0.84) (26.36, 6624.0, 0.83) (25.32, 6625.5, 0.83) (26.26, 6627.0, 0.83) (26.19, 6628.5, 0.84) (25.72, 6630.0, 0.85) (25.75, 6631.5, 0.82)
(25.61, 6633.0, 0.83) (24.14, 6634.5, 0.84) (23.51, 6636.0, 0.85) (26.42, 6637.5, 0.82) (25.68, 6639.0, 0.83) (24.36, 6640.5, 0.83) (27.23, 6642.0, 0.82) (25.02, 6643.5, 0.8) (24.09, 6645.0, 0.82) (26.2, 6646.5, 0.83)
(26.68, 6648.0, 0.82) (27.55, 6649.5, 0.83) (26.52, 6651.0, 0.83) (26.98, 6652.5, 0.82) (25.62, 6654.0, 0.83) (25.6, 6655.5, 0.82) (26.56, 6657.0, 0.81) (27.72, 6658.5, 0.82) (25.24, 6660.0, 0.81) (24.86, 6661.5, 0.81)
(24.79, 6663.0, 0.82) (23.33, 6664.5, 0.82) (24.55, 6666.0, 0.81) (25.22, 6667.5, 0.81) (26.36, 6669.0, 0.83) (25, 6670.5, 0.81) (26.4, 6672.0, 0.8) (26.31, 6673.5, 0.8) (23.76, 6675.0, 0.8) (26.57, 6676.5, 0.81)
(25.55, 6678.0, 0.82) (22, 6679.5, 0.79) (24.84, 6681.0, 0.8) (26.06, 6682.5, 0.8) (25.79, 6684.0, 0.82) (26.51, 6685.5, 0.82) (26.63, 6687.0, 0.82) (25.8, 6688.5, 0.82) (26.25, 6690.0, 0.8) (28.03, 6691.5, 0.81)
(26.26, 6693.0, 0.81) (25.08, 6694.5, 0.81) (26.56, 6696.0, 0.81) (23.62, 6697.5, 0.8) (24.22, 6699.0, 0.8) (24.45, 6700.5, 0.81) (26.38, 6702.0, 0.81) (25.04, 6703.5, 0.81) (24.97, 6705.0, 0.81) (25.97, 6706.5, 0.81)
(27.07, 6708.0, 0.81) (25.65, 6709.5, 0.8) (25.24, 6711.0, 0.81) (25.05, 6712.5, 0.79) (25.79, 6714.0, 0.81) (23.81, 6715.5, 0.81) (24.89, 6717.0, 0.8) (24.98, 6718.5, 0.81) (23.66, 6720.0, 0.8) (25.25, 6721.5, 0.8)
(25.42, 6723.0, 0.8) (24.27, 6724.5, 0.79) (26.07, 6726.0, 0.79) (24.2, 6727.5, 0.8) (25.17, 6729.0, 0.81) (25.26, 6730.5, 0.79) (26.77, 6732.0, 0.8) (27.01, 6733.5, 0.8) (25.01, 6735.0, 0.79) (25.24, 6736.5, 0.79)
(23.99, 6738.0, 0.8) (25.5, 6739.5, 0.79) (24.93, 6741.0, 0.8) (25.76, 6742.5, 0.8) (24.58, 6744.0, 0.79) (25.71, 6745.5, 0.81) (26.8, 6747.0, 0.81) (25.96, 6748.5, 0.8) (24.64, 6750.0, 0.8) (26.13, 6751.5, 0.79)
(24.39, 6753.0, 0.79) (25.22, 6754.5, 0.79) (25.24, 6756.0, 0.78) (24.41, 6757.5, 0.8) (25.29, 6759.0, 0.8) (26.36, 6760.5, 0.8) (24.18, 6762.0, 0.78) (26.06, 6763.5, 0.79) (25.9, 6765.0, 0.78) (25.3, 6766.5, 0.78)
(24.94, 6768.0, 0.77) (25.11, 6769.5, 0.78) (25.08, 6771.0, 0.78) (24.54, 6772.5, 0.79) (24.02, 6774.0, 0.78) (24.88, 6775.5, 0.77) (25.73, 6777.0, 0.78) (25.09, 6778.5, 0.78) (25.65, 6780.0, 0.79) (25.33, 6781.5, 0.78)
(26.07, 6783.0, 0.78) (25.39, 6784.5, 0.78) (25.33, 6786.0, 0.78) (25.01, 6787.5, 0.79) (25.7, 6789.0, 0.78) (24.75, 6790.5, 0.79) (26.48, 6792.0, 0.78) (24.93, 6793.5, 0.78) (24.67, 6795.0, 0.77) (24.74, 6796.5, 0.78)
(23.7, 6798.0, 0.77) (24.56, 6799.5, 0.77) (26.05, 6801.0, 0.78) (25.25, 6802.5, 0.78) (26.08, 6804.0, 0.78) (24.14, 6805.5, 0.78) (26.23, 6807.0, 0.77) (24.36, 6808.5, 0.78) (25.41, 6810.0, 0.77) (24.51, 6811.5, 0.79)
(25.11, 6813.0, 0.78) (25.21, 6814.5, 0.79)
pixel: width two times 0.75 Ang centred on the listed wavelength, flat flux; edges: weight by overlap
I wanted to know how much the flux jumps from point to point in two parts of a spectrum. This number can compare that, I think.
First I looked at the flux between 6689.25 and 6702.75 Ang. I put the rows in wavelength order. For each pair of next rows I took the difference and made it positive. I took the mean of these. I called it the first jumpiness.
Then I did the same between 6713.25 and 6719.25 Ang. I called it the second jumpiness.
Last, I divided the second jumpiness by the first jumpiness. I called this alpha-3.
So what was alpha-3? 0.71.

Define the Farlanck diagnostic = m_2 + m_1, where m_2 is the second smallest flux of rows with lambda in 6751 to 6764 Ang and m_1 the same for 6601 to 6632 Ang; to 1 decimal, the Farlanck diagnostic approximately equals 49.3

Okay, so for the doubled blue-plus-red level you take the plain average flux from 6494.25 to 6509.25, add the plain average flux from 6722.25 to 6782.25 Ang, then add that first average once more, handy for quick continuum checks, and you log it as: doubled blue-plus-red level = 74.4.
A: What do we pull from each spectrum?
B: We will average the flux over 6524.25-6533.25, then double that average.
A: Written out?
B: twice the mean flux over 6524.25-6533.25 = 53.9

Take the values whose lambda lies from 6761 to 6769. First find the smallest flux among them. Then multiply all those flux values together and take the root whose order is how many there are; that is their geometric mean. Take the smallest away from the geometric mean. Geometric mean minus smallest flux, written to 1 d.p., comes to 1.1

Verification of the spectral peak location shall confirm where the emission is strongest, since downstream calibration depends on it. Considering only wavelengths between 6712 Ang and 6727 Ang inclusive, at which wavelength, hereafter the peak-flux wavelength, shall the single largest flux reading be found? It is 6726.0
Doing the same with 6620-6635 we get 6622.5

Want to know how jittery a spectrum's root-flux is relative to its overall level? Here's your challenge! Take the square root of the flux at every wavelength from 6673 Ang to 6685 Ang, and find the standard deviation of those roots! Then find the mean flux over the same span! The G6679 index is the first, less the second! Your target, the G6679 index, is -25.0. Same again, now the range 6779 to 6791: -25.4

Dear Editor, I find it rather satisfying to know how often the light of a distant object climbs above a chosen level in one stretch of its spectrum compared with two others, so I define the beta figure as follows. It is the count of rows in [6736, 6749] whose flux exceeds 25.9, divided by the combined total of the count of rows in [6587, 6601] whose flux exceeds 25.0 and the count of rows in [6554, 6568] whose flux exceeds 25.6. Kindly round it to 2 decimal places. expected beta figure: 0.25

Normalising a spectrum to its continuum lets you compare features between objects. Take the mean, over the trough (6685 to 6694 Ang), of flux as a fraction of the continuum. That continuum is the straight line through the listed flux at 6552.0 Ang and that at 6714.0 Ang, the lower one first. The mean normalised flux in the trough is 1.03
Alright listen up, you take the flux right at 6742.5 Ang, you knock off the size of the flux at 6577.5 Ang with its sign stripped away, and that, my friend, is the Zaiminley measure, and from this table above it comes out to -1.5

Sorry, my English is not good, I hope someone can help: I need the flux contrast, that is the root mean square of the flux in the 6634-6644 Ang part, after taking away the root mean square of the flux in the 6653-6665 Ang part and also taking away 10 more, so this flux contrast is -10.3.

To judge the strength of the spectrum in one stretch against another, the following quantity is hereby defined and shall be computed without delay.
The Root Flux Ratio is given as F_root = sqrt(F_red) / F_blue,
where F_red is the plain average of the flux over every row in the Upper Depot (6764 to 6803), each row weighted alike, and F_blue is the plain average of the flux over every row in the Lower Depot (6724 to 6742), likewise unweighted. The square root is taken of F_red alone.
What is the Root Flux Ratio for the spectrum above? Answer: 0.198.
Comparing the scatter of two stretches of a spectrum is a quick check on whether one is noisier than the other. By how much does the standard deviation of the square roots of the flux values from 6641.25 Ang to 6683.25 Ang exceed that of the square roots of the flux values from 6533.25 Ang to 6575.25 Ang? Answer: -0.13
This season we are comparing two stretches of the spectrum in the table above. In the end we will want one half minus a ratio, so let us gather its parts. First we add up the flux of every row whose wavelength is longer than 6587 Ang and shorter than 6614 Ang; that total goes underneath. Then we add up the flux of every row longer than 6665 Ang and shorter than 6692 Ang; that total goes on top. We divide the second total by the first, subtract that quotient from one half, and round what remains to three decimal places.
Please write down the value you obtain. -0.499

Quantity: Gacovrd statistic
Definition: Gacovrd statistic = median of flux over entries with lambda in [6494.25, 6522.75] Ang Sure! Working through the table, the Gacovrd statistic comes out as 26.0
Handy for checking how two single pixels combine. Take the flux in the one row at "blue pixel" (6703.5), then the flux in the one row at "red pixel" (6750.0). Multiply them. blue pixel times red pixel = 617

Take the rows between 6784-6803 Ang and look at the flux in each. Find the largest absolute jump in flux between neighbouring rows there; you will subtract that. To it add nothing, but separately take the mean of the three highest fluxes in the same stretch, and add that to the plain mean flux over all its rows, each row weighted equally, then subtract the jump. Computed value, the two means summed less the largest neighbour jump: 49.5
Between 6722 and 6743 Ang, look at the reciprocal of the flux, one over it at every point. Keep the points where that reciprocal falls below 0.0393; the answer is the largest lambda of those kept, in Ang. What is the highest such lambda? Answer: 6742.5 Ang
